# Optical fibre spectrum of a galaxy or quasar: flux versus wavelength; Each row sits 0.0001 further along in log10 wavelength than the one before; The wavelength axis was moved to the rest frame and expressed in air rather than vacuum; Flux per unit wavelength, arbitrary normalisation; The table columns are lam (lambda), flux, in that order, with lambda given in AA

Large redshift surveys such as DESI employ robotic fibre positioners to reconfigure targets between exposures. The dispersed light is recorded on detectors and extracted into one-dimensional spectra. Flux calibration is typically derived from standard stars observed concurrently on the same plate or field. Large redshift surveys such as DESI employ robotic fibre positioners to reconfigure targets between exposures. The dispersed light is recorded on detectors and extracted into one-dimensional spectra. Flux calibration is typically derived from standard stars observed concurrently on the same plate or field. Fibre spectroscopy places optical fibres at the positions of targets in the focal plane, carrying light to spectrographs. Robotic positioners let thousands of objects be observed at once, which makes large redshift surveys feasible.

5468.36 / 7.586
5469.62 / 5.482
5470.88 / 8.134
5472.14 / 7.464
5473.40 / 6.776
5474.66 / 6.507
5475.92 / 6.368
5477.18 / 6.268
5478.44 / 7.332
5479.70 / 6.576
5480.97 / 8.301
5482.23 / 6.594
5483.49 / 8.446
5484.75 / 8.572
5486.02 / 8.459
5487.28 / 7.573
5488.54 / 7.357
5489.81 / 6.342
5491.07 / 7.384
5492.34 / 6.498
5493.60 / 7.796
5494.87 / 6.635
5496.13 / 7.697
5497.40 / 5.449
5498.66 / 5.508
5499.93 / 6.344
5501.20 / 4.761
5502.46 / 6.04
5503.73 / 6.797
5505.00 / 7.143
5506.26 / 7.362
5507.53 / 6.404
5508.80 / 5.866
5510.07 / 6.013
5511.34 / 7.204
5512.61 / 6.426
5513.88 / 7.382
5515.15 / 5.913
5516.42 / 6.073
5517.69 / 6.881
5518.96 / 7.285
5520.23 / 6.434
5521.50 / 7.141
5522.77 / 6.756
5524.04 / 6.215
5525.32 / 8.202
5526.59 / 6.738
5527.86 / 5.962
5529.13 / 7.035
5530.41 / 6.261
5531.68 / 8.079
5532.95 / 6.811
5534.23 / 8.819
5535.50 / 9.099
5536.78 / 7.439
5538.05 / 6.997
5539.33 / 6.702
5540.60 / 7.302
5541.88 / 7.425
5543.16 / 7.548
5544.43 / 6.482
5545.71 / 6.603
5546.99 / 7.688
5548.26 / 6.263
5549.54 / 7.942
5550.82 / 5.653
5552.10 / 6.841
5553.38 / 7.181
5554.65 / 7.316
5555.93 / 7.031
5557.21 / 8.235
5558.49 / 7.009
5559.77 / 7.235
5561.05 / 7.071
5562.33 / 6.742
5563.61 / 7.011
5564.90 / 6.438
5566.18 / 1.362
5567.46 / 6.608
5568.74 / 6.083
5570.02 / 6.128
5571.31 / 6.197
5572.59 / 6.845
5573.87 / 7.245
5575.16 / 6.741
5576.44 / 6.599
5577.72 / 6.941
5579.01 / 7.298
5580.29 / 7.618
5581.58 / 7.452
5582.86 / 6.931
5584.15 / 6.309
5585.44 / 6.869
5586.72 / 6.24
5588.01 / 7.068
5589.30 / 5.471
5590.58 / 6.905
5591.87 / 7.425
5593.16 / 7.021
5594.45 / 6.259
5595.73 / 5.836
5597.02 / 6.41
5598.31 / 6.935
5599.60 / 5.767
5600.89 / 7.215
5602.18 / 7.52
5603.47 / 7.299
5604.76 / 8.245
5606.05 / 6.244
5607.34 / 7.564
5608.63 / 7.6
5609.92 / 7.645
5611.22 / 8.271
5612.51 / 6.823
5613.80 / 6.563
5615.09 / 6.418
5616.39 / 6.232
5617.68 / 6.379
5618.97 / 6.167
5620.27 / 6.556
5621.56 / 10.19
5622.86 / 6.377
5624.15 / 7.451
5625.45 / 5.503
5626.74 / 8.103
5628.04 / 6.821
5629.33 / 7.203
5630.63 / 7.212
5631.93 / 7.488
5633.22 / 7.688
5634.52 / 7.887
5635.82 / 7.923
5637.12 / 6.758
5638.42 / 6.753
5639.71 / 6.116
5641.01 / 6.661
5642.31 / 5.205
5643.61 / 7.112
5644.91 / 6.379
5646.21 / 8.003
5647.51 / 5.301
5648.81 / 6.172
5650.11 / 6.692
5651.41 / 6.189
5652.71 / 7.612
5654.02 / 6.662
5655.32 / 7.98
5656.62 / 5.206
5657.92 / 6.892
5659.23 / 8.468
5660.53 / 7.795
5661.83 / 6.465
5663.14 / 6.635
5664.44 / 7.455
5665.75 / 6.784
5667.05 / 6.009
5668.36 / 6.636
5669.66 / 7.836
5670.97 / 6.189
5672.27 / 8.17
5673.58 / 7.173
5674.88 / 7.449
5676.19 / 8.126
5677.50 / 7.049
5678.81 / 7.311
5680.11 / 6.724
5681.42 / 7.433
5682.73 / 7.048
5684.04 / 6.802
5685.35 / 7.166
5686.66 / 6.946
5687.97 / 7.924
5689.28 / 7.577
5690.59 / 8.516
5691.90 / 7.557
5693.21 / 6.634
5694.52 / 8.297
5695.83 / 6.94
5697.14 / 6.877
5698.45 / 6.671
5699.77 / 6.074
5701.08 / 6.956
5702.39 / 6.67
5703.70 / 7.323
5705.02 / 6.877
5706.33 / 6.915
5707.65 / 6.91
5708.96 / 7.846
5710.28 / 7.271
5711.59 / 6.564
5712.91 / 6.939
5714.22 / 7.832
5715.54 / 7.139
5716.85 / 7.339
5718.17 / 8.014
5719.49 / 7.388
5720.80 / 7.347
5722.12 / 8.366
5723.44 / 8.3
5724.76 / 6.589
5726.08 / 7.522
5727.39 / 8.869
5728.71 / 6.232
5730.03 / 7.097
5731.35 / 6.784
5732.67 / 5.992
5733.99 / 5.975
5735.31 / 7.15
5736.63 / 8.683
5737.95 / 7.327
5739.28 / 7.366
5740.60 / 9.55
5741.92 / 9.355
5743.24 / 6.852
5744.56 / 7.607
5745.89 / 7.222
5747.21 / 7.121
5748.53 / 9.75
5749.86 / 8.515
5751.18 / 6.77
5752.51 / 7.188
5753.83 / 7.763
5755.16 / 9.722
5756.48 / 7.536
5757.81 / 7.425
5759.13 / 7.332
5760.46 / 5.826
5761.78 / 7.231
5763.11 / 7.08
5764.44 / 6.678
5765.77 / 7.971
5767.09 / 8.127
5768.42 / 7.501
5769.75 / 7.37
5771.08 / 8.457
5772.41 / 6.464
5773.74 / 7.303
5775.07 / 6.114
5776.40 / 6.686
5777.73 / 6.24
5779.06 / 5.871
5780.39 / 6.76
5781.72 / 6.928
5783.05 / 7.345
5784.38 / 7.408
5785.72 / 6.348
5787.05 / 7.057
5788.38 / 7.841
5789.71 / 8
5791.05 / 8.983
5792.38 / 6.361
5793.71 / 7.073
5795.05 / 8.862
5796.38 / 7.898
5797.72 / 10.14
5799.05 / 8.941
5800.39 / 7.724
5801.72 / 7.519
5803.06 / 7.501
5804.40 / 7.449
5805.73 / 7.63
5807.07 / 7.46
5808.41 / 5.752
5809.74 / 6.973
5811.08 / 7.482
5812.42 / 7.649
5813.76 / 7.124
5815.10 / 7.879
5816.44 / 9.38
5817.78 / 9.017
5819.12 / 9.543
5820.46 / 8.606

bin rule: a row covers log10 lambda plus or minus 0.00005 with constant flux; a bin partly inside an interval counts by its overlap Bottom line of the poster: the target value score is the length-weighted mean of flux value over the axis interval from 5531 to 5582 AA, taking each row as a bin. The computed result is 6.95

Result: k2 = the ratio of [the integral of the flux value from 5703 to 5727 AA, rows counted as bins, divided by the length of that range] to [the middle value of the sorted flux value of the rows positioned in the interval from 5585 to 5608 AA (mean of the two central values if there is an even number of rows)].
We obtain 1.07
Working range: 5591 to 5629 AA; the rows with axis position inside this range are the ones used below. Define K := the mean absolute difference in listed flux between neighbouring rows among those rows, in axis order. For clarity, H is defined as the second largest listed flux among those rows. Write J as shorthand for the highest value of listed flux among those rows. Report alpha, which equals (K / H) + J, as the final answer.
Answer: 10.3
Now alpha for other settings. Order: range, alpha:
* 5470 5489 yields 8.7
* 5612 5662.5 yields 10.3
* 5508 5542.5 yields 9.2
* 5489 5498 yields 8.0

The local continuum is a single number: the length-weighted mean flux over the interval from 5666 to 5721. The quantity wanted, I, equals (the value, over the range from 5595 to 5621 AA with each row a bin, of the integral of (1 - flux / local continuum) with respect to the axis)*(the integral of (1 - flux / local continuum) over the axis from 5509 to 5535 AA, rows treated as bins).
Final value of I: 1.28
